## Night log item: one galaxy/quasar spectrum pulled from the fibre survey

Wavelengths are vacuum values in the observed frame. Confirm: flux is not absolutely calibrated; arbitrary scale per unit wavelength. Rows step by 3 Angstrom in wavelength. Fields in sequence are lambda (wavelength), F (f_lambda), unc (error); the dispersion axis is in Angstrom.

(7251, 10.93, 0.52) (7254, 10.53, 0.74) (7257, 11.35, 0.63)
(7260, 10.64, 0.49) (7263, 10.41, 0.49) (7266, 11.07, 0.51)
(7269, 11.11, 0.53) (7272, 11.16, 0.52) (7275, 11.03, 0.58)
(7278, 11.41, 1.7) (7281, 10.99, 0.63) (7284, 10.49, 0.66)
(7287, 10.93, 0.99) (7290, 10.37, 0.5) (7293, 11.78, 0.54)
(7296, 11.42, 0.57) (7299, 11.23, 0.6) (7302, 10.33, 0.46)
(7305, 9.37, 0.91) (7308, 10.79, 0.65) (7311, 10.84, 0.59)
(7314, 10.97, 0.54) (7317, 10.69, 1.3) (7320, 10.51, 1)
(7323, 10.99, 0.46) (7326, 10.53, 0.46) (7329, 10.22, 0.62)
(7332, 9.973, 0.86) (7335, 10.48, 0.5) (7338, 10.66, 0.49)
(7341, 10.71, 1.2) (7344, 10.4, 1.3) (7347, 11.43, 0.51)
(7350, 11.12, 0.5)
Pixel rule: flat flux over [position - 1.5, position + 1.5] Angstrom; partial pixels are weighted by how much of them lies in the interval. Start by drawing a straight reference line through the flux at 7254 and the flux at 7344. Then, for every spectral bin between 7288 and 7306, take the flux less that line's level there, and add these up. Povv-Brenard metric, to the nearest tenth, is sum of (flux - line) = 1.7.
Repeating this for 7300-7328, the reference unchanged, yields 1.0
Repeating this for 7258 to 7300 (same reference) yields 7.1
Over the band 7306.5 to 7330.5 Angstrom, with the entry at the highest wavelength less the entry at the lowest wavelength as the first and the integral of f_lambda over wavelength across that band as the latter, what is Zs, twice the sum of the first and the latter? 512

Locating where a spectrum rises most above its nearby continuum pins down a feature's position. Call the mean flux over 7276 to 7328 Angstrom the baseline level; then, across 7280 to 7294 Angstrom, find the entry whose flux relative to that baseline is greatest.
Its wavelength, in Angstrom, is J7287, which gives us 7293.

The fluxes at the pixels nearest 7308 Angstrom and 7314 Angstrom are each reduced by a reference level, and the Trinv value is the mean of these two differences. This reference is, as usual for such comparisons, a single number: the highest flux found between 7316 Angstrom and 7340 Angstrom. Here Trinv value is -0.11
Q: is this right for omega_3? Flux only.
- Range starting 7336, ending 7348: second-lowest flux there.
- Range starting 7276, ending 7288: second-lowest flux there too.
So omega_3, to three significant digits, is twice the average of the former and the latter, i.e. 21.6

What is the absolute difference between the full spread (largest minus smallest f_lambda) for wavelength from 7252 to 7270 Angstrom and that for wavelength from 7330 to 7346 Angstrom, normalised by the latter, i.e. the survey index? 0.3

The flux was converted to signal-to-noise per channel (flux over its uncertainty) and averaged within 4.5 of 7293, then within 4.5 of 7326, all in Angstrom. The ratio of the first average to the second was 1.0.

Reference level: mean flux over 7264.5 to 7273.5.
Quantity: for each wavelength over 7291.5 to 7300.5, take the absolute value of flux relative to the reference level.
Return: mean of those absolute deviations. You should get 0.36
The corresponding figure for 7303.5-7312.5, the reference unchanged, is 0.78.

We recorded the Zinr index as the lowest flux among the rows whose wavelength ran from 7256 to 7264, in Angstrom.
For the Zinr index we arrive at 10.41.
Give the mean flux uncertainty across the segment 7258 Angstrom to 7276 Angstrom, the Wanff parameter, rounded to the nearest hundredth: 0.52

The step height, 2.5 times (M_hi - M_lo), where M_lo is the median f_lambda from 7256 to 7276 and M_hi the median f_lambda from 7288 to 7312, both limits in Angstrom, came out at -0.64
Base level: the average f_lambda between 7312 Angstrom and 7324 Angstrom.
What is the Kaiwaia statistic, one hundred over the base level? 9.27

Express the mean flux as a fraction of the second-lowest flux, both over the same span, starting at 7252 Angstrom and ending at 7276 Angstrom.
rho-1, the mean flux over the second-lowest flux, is 1.036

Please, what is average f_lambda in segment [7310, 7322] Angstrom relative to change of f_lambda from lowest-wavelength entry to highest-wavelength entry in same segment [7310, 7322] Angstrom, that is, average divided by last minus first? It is -33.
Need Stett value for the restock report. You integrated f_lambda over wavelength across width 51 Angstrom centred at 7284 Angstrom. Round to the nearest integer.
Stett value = 554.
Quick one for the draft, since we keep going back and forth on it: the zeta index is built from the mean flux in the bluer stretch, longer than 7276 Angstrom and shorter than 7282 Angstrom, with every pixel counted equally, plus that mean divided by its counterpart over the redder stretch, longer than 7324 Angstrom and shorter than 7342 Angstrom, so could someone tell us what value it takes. 12.3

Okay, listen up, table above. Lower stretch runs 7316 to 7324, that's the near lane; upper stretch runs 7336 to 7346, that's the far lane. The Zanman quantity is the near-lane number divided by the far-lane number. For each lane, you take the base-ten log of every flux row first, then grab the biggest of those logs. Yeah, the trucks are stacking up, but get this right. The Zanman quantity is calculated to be 1.011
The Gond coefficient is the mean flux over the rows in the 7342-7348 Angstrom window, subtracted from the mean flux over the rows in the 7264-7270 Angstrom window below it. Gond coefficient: 0.18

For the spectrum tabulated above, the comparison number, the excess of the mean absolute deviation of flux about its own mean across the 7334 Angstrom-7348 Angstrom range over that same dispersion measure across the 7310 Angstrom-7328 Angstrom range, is 0.10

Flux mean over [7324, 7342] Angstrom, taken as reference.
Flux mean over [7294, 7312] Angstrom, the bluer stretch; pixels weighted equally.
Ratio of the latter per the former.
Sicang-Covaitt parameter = 1.02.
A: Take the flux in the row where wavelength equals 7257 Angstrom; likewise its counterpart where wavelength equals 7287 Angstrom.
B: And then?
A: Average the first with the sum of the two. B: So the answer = 16.8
